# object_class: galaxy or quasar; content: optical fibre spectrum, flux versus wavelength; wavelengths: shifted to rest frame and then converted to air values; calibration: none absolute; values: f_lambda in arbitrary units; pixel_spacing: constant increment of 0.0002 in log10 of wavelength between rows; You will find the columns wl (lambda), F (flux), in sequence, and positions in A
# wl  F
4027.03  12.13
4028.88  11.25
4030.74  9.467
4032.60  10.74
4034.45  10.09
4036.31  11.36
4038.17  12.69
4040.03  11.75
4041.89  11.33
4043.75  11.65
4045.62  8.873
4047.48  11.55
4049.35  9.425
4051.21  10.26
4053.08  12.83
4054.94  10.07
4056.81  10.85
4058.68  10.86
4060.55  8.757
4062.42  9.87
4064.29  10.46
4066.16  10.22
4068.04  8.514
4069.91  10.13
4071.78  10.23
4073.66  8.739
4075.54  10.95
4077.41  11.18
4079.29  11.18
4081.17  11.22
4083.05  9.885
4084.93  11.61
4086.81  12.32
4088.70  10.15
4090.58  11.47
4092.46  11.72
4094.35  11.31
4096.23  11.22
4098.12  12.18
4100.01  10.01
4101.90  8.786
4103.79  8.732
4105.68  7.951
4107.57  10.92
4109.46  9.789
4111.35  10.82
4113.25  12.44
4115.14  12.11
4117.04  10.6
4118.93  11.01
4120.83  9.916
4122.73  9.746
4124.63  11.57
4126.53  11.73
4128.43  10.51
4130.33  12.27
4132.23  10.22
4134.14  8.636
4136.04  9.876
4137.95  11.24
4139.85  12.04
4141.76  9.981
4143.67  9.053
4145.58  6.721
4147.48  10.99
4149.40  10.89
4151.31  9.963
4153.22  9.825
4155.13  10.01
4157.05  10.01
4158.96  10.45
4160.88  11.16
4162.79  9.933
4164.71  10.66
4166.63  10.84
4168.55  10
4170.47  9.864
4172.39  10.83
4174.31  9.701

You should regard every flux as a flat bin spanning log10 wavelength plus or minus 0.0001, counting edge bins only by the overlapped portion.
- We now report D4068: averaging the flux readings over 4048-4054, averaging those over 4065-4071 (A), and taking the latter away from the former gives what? 1.2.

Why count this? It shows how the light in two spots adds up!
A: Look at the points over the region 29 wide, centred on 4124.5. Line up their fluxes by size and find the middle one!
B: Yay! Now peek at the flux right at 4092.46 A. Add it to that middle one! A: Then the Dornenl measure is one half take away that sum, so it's -22.0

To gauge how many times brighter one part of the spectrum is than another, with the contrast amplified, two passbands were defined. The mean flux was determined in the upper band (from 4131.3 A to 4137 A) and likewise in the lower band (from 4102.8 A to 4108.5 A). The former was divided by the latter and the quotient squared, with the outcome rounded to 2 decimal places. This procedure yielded 1.08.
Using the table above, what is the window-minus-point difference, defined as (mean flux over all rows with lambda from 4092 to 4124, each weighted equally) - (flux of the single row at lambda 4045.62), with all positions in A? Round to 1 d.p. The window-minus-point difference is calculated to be 1.7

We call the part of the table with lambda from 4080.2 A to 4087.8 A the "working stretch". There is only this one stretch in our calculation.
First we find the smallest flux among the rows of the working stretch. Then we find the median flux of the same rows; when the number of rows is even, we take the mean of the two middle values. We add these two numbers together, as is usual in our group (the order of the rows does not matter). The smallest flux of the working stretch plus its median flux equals 21.3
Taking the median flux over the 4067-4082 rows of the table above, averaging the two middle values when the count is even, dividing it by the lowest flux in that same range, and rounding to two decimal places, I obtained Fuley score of 1.24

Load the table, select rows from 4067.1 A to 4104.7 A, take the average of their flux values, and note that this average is 10.58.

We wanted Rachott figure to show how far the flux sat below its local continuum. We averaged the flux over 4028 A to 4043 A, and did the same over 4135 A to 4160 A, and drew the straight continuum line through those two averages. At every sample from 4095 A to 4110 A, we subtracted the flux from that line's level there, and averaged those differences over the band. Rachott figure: 0.5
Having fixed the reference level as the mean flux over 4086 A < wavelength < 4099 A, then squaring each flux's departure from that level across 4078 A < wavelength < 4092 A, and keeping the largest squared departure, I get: 2.5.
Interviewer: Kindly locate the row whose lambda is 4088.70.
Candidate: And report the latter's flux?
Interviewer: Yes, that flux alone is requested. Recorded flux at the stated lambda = 10.15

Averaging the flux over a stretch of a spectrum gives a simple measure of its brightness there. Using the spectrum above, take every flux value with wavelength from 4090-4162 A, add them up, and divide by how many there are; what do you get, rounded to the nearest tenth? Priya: 10.5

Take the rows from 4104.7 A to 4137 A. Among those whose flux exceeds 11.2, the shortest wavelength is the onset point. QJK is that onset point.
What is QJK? 4113.25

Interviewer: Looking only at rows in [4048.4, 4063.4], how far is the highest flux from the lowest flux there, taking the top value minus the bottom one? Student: 4.1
